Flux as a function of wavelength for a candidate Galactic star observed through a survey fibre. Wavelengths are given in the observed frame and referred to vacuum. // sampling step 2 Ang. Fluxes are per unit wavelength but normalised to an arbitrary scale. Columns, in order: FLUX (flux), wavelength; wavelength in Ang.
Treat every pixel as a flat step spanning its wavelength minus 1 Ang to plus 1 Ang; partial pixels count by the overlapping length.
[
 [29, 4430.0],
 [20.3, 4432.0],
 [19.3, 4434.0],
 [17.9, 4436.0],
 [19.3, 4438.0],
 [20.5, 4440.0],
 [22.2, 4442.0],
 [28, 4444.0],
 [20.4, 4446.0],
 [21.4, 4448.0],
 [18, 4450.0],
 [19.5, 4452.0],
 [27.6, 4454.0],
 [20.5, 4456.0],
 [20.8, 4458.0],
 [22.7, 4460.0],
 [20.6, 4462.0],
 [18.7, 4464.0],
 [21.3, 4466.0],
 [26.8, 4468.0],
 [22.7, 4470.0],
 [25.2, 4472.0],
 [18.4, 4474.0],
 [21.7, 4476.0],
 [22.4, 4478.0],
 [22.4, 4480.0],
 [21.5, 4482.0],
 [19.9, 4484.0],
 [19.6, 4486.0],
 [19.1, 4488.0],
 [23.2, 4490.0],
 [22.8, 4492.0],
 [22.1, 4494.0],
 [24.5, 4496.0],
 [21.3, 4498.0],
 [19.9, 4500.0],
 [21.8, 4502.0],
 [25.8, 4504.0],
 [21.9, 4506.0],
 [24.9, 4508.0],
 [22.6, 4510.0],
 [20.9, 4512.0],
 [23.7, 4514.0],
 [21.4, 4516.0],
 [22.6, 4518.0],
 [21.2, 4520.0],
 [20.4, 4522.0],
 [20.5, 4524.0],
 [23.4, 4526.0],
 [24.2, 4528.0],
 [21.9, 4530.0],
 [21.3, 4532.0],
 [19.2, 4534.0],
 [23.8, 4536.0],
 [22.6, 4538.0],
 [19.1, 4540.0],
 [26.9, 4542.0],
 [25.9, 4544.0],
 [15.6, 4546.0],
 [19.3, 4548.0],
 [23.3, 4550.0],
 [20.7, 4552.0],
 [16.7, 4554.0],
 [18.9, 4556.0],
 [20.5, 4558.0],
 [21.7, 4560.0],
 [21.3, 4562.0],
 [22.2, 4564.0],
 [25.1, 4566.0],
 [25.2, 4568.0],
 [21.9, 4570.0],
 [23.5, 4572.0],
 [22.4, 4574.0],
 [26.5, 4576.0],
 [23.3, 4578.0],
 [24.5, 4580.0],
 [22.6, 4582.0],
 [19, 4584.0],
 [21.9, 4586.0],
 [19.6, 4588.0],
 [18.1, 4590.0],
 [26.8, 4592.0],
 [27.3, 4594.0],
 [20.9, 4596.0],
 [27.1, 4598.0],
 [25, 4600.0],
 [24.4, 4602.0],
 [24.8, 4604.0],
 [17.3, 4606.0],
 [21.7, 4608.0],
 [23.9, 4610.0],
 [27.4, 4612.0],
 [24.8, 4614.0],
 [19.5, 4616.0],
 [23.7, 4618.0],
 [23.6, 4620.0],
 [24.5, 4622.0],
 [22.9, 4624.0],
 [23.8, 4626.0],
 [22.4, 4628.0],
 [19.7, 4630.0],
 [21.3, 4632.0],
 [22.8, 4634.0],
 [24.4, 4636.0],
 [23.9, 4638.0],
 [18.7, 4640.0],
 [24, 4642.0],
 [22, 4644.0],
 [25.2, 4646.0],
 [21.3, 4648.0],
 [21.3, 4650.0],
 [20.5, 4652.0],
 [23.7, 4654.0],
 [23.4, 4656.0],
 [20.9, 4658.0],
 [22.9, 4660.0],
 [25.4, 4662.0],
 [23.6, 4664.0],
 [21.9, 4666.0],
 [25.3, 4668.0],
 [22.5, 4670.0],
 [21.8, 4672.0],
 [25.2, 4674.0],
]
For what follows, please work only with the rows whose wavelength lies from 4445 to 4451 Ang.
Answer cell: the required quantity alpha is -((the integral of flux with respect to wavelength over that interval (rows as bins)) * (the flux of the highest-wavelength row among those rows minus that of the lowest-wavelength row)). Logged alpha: 287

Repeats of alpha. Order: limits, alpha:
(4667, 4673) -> 487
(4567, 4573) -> 240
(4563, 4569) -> -435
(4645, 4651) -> 529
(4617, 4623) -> -115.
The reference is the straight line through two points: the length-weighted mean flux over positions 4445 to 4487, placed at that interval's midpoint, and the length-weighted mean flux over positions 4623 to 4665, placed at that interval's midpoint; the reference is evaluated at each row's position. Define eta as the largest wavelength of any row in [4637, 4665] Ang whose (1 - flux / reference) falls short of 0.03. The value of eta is 4664.0 Ang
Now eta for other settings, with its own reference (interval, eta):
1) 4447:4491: 4490.0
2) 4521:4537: 4536.0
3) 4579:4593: 4592.0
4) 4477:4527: 4526.0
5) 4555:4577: 4576.0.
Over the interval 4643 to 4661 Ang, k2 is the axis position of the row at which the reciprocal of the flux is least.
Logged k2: 4646.0 Ang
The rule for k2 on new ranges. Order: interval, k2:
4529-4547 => 4542.0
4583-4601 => 4594.0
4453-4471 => 4454.0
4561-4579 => 4576.0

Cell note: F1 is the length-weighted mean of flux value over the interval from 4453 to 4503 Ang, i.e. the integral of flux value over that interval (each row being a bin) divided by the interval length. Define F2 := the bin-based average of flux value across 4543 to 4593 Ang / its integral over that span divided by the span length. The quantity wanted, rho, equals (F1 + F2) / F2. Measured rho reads 2.00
